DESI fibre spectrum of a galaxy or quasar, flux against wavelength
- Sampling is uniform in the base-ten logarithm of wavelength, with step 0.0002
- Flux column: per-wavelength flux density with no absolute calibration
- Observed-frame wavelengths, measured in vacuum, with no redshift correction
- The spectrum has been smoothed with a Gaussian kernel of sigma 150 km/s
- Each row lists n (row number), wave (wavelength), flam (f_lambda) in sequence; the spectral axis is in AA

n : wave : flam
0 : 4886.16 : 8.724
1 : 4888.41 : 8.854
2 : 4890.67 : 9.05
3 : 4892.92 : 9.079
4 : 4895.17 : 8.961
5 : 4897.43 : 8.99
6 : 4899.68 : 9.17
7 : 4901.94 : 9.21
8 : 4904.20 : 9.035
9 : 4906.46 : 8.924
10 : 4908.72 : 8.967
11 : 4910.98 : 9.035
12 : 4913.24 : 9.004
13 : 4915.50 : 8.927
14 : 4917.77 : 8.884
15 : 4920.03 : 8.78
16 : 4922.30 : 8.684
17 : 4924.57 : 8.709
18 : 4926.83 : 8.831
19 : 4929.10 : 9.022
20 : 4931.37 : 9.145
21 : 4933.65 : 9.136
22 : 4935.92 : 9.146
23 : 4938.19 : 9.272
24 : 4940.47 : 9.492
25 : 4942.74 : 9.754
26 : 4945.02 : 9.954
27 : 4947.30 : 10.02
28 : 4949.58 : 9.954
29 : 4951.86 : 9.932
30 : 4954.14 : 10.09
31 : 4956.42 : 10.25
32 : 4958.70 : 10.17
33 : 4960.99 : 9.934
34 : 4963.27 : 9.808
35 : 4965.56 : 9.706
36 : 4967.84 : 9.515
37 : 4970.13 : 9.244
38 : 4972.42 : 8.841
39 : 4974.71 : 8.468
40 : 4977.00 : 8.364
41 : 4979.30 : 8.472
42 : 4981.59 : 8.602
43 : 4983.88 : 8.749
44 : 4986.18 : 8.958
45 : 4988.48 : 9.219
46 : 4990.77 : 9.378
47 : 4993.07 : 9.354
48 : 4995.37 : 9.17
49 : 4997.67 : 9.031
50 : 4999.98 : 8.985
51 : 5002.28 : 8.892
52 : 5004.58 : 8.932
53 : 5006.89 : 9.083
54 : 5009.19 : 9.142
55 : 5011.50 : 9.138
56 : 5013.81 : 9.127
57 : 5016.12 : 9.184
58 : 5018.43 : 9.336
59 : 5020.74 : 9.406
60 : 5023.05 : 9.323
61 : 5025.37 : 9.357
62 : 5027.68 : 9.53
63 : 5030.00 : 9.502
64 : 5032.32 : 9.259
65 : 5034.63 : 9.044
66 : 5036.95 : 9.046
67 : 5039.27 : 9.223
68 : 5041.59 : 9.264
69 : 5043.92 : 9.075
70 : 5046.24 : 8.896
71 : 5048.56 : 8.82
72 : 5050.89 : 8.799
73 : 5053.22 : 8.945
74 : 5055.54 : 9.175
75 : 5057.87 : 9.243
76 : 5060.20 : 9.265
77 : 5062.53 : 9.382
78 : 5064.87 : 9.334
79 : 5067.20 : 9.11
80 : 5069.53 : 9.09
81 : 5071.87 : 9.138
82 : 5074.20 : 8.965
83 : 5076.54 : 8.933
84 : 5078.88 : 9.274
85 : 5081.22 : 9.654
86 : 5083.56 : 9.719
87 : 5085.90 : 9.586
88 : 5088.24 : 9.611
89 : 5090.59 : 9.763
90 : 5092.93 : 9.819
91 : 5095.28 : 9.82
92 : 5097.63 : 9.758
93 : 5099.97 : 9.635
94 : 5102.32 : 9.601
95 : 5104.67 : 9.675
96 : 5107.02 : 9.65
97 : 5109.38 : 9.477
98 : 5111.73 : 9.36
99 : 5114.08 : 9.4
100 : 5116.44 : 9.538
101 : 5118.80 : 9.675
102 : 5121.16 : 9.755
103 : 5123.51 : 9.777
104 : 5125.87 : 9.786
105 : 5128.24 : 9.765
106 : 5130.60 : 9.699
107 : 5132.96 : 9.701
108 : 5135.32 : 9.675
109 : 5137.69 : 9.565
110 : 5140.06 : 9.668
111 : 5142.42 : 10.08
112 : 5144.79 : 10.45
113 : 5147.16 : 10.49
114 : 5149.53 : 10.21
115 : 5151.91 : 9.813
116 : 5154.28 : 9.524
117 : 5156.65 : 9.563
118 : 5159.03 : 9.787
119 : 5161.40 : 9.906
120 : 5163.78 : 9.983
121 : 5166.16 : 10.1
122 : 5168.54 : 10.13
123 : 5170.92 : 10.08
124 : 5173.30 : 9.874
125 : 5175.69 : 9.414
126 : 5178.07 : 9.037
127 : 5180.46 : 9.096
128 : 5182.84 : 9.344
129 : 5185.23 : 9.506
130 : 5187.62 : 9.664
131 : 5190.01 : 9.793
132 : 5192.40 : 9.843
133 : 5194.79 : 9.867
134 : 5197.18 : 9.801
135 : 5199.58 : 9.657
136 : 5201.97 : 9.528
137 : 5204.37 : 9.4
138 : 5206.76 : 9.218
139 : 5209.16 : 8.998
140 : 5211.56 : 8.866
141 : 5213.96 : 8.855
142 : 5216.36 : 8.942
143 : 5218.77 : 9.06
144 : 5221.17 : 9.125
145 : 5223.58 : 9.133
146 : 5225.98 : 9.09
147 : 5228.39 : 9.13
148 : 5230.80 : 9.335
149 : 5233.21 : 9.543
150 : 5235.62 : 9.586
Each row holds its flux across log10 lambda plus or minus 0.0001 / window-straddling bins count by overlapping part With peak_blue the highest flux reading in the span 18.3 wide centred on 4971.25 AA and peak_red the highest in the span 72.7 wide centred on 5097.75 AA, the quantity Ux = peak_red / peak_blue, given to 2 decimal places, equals 1.00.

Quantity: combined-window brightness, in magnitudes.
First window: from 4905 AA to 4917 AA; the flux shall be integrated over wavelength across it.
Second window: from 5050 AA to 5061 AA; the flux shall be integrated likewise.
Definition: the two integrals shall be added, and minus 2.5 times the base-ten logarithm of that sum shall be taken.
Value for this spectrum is -5.79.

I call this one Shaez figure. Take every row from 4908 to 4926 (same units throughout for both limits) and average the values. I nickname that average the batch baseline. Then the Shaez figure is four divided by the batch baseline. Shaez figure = 0.451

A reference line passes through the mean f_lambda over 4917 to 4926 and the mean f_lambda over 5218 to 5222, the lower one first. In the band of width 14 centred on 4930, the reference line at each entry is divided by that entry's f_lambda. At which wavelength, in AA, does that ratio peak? 4924.57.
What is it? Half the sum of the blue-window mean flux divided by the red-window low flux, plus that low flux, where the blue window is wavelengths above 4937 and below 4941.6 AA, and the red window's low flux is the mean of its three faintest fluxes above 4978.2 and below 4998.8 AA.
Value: 4.85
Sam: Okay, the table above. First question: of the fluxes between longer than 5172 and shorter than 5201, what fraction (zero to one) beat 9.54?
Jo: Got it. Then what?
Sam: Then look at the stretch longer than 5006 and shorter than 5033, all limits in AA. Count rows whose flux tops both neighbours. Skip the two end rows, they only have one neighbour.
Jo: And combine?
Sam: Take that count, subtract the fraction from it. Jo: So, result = 2.42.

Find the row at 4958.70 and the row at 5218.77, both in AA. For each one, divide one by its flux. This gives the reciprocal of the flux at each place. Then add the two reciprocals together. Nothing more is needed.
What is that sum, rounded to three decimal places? 0.209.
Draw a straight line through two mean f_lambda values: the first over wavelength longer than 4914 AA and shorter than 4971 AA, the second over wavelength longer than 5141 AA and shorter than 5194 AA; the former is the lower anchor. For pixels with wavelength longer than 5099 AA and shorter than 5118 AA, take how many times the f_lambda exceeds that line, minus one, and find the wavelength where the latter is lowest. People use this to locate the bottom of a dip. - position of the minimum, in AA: 5111.73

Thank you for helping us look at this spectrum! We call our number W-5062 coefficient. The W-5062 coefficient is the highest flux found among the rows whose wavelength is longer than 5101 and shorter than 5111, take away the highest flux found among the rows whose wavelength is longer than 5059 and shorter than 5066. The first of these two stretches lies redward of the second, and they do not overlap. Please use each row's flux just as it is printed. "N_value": 0.3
